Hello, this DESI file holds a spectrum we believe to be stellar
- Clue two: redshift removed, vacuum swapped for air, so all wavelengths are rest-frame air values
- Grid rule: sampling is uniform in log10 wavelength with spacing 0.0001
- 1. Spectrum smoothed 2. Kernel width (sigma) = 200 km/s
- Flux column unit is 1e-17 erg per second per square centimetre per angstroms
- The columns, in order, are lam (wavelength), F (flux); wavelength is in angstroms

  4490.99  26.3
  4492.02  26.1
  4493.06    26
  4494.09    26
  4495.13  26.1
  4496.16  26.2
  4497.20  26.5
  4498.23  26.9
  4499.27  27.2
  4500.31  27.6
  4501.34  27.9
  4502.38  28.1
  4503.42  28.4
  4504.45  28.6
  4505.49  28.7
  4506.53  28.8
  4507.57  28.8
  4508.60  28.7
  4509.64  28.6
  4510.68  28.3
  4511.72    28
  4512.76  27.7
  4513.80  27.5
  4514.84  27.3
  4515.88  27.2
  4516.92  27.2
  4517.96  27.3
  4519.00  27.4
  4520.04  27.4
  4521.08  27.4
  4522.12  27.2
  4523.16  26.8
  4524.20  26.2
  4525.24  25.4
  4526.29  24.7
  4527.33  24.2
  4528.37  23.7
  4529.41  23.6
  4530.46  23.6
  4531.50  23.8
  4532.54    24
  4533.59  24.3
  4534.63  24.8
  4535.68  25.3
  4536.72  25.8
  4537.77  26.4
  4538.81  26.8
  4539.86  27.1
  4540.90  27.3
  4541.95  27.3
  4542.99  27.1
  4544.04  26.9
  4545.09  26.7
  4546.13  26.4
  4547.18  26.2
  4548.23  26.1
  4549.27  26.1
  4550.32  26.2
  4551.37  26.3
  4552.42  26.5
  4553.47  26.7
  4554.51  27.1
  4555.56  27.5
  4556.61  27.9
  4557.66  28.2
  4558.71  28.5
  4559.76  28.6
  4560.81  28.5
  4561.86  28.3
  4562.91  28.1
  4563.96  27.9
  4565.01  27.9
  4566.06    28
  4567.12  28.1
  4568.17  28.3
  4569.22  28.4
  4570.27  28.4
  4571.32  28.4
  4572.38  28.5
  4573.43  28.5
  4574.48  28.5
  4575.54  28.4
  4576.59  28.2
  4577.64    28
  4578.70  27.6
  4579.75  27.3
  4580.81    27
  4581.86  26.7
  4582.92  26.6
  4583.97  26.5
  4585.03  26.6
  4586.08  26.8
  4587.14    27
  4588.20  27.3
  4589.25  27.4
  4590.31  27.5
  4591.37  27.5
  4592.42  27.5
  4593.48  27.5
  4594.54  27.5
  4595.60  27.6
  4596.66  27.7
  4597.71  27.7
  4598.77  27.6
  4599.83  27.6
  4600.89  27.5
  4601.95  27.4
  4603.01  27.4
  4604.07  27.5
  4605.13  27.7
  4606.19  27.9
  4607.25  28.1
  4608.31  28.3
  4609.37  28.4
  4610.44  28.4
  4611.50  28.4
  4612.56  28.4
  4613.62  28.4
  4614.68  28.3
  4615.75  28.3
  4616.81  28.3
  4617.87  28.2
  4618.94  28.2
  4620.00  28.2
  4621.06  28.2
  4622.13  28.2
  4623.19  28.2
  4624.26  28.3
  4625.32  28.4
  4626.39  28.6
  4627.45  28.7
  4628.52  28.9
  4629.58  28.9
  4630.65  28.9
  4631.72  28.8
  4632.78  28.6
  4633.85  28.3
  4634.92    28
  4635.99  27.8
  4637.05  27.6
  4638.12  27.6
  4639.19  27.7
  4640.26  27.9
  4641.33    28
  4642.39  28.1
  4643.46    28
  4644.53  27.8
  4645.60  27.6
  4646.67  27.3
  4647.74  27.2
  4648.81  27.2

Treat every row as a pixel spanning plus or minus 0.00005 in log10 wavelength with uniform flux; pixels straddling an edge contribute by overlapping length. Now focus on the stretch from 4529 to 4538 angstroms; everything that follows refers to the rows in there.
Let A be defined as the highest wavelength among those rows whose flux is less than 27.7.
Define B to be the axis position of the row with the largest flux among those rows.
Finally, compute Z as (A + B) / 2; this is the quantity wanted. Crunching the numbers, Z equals 4537.8 angstroms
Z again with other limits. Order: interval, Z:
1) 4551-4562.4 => 4557.7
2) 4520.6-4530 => 4525.2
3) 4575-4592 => 4583.5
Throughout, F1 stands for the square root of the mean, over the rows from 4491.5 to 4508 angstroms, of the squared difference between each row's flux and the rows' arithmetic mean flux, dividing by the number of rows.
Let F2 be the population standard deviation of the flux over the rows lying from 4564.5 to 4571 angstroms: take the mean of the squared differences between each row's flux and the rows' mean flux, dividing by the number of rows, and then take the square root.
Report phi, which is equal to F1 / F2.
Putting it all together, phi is 5.5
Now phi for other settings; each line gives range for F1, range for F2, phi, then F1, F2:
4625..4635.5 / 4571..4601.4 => 0.5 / 0.3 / 0.6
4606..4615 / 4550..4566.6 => 0.2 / 0.2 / 0.8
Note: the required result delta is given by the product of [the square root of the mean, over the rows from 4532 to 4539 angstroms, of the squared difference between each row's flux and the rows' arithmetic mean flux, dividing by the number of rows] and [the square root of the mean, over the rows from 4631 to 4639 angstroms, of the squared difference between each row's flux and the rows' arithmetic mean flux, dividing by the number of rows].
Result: 0.43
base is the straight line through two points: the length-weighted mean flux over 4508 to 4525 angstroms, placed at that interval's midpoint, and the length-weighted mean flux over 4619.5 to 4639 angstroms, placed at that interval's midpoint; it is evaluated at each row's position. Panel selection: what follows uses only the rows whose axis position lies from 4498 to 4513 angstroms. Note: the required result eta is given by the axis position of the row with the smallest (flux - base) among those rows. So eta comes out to 4498.23 angstroms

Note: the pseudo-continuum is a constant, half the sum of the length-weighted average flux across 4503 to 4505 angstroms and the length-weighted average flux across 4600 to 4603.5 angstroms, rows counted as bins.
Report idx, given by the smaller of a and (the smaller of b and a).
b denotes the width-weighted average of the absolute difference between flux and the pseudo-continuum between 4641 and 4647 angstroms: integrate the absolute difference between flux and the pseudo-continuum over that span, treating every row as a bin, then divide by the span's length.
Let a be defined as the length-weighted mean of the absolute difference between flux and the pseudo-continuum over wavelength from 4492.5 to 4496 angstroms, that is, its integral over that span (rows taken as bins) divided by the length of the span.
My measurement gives 0.23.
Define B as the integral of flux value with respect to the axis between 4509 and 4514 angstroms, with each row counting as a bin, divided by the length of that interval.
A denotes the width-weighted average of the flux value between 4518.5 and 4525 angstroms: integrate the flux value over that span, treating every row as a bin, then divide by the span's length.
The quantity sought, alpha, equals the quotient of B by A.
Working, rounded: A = 27.0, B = 28.0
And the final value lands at 1.04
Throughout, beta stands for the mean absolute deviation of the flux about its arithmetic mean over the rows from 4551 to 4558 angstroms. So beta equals 0.596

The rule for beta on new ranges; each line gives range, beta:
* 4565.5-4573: 0.143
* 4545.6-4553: 0.122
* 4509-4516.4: 0.429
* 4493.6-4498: 0.150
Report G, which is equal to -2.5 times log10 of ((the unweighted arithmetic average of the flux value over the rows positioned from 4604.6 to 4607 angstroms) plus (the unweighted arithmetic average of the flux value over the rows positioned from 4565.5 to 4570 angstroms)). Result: -4.37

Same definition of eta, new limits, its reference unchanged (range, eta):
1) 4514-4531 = 4530.46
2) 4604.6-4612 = 4605.13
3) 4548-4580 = 4549.27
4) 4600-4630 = 4603.01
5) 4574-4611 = 4583.97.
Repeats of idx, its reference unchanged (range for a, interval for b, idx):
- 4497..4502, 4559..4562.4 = 0.46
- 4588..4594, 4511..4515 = 0.35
